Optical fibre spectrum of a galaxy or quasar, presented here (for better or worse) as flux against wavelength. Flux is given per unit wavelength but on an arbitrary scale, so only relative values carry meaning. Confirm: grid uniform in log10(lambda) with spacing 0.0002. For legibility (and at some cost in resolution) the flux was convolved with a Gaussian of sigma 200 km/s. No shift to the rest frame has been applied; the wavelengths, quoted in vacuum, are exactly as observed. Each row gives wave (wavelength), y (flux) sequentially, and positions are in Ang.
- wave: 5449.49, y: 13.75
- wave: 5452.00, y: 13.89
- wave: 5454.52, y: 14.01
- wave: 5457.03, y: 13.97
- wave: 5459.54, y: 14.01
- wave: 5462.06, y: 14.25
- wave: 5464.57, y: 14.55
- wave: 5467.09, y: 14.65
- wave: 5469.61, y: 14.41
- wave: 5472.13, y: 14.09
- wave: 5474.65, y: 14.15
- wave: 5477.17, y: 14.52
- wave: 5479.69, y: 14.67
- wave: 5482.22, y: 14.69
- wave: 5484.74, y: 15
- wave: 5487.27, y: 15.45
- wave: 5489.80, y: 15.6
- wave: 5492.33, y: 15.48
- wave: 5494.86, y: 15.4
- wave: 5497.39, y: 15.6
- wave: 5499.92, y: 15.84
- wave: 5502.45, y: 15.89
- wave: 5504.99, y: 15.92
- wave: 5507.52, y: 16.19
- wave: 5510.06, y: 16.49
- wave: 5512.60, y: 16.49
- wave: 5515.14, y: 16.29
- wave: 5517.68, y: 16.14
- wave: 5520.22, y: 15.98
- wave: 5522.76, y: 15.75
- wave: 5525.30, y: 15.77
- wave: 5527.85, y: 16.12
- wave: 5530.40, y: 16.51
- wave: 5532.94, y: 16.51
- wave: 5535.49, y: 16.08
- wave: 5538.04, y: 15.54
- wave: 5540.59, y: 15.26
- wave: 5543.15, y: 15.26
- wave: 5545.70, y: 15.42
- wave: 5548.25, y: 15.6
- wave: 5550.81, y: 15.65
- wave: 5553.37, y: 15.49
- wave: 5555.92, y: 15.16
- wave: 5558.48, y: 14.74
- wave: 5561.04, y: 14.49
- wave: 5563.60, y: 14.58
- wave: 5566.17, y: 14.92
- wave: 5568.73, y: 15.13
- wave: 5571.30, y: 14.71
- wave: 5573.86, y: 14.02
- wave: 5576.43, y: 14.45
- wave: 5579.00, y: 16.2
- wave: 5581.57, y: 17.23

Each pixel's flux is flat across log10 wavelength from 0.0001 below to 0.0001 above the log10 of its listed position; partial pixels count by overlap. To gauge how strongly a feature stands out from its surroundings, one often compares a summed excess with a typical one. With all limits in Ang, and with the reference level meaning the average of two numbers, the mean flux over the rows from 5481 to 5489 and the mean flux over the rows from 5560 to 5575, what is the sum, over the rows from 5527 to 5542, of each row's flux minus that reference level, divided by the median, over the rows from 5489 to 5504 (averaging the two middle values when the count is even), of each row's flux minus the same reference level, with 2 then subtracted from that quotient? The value 7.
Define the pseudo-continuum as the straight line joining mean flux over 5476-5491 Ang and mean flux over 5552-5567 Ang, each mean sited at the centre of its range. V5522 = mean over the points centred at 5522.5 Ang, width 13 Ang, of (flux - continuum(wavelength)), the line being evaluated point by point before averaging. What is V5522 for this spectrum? 1.0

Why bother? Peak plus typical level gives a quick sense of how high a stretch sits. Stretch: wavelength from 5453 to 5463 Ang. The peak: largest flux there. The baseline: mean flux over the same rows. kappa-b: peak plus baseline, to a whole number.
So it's 28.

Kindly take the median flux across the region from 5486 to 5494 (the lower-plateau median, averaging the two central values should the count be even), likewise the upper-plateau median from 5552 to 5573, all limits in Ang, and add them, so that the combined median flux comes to 30.31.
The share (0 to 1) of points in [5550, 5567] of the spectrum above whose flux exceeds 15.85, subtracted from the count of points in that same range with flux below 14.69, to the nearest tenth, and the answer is 2.0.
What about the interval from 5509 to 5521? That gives -1.0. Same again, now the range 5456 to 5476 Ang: 8.0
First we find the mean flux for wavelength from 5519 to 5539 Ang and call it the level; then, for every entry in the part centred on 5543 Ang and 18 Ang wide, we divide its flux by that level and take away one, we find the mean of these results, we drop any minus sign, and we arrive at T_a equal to 0.030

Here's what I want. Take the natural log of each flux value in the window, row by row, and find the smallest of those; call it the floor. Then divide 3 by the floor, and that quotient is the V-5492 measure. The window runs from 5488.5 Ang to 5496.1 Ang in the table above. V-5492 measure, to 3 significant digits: 1.10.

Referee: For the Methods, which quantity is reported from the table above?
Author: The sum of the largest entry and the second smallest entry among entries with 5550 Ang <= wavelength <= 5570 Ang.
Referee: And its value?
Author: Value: 30.2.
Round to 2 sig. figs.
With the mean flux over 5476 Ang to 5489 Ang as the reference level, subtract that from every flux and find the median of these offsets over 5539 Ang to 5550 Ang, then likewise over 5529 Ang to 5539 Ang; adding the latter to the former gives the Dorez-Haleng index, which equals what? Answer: 1.9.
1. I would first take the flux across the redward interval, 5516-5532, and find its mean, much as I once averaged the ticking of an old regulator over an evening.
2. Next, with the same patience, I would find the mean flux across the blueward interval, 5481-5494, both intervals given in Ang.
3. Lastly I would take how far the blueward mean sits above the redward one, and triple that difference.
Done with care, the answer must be -2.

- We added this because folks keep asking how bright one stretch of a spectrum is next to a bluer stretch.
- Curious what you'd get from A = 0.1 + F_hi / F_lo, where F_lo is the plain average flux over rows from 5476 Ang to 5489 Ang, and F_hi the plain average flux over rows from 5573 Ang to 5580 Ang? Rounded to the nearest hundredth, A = 1.10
